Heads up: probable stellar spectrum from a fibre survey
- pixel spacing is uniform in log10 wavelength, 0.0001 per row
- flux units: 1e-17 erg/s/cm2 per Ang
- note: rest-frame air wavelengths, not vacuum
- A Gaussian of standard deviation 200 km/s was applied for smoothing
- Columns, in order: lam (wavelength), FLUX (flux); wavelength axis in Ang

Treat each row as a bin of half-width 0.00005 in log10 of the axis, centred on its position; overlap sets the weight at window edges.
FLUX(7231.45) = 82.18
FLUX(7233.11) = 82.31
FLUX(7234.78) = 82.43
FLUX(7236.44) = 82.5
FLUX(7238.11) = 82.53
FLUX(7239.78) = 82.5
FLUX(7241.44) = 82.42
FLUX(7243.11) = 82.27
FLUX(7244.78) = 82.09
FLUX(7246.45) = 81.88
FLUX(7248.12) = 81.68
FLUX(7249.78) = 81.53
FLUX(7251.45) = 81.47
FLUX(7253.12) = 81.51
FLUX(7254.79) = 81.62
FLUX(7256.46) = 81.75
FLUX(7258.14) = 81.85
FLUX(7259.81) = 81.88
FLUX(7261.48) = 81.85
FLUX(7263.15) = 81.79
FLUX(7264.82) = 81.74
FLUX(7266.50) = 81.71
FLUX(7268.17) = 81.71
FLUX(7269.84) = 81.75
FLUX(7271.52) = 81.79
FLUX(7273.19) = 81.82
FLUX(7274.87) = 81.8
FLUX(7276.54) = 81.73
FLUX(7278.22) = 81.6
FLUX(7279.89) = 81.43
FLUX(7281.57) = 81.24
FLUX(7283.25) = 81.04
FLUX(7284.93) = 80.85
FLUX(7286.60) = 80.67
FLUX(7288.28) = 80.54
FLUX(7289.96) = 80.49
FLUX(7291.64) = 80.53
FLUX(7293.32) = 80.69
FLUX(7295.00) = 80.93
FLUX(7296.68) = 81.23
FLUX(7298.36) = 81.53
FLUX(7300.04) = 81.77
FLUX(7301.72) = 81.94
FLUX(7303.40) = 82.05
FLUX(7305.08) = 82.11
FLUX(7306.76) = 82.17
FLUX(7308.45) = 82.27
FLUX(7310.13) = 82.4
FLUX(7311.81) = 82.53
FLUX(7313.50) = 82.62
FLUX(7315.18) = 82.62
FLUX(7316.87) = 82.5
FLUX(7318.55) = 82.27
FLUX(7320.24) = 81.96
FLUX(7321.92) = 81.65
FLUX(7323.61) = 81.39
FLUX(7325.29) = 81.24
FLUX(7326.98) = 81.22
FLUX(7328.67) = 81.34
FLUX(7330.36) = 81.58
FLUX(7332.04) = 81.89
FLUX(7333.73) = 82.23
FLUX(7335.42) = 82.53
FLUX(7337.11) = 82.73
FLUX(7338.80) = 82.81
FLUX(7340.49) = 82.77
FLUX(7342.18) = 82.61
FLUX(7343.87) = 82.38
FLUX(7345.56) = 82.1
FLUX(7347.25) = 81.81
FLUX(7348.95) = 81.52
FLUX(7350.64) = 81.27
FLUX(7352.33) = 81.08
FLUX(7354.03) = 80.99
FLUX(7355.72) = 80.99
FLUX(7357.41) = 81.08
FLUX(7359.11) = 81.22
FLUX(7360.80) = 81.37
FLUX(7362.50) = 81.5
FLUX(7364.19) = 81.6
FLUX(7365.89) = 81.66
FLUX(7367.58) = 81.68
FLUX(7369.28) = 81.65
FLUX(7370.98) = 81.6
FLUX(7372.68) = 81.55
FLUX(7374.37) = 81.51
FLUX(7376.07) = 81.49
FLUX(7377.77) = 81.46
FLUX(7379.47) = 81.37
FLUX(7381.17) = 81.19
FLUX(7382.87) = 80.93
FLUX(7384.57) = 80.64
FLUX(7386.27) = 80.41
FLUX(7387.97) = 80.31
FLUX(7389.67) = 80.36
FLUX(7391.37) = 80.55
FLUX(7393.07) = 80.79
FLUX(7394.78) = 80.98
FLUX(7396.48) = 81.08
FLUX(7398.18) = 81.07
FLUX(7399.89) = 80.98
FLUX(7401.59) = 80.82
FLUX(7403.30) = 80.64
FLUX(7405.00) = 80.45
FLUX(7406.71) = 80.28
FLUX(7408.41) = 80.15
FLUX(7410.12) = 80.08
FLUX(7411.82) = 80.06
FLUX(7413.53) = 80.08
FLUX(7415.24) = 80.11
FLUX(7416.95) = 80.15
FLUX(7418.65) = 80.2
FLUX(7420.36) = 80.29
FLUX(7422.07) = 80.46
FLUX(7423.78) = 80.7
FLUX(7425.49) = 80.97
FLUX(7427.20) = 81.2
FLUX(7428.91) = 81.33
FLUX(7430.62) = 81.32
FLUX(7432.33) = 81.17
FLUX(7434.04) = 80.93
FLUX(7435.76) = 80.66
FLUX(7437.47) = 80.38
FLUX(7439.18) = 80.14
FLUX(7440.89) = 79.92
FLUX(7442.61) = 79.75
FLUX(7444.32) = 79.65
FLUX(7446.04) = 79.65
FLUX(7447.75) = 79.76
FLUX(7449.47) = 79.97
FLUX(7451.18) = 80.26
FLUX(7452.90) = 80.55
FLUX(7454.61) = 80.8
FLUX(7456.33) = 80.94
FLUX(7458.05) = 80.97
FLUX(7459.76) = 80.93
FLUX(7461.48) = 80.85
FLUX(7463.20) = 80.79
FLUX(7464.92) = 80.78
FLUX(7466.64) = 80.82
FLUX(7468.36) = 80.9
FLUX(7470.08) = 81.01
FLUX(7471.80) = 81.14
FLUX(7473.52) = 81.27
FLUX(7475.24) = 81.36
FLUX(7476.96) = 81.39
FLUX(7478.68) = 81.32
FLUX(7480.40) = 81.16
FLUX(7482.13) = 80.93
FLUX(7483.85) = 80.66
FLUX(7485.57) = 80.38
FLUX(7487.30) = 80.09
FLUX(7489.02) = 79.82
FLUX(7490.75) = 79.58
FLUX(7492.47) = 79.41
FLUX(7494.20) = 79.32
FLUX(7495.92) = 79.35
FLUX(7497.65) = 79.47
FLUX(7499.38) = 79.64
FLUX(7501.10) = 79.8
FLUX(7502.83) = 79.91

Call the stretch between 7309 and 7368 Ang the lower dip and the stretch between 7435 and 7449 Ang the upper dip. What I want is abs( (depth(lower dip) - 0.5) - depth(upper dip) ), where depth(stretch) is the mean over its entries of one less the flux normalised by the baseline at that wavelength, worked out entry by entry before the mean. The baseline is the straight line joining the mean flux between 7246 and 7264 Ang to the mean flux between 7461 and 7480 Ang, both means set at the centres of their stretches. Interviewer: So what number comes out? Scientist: 0.5192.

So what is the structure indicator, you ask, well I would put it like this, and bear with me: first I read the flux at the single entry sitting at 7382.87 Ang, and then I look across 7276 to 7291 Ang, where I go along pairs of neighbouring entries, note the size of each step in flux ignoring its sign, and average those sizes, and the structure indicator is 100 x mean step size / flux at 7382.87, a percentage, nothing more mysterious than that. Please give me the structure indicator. 0.192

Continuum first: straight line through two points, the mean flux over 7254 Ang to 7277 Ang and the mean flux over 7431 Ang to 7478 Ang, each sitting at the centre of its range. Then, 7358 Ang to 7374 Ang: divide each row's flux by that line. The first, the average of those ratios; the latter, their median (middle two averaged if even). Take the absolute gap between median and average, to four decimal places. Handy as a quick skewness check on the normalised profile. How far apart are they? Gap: 0.0007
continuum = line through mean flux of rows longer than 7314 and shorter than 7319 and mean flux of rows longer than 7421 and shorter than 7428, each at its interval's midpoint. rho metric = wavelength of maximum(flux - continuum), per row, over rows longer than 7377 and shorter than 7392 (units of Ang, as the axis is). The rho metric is 7377.77 Ang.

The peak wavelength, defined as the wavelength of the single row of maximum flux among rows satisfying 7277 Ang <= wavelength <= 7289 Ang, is 7278.22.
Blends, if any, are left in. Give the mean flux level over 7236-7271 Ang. 81.9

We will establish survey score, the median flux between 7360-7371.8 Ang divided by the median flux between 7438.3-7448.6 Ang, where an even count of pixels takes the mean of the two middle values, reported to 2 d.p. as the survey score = 1.02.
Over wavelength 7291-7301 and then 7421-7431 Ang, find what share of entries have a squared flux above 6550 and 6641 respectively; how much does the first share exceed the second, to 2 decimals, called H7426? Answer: 0.50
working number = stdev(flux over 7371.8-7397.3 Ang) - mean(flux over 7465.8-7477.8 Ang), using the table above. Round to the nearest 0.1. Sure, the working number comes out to -80.7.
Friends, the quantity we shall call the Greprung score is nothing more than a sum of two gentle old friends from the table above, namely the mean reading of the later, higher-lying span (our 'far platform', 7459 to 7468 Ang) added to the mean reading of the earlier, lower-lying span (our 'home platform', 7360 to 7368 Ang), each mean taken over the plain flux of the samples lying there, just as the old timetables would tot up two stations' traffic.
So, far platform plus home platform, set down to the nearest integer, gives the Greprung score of 162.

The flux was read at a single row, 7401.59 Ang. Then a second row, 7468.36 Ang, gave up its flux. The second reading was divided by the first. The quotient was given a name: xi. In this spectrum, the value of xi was 1.001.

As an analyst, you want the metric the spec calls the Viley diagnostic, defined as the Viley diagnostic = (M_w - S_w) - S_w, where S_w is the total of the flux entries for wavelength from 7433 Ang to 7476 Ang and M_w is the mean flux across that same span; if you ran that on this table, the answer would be -3948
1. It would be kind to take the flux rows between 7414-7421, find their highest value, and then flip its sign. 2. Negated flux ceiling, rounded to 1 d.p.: -80.3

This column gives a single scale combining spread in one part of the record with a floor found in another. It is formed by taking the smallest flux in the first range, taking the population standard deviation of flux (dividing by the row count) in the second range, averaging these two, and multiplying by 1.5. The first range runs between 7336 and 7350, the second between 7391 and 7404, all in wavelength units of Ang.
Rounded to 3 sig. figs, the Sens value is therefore 61.3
